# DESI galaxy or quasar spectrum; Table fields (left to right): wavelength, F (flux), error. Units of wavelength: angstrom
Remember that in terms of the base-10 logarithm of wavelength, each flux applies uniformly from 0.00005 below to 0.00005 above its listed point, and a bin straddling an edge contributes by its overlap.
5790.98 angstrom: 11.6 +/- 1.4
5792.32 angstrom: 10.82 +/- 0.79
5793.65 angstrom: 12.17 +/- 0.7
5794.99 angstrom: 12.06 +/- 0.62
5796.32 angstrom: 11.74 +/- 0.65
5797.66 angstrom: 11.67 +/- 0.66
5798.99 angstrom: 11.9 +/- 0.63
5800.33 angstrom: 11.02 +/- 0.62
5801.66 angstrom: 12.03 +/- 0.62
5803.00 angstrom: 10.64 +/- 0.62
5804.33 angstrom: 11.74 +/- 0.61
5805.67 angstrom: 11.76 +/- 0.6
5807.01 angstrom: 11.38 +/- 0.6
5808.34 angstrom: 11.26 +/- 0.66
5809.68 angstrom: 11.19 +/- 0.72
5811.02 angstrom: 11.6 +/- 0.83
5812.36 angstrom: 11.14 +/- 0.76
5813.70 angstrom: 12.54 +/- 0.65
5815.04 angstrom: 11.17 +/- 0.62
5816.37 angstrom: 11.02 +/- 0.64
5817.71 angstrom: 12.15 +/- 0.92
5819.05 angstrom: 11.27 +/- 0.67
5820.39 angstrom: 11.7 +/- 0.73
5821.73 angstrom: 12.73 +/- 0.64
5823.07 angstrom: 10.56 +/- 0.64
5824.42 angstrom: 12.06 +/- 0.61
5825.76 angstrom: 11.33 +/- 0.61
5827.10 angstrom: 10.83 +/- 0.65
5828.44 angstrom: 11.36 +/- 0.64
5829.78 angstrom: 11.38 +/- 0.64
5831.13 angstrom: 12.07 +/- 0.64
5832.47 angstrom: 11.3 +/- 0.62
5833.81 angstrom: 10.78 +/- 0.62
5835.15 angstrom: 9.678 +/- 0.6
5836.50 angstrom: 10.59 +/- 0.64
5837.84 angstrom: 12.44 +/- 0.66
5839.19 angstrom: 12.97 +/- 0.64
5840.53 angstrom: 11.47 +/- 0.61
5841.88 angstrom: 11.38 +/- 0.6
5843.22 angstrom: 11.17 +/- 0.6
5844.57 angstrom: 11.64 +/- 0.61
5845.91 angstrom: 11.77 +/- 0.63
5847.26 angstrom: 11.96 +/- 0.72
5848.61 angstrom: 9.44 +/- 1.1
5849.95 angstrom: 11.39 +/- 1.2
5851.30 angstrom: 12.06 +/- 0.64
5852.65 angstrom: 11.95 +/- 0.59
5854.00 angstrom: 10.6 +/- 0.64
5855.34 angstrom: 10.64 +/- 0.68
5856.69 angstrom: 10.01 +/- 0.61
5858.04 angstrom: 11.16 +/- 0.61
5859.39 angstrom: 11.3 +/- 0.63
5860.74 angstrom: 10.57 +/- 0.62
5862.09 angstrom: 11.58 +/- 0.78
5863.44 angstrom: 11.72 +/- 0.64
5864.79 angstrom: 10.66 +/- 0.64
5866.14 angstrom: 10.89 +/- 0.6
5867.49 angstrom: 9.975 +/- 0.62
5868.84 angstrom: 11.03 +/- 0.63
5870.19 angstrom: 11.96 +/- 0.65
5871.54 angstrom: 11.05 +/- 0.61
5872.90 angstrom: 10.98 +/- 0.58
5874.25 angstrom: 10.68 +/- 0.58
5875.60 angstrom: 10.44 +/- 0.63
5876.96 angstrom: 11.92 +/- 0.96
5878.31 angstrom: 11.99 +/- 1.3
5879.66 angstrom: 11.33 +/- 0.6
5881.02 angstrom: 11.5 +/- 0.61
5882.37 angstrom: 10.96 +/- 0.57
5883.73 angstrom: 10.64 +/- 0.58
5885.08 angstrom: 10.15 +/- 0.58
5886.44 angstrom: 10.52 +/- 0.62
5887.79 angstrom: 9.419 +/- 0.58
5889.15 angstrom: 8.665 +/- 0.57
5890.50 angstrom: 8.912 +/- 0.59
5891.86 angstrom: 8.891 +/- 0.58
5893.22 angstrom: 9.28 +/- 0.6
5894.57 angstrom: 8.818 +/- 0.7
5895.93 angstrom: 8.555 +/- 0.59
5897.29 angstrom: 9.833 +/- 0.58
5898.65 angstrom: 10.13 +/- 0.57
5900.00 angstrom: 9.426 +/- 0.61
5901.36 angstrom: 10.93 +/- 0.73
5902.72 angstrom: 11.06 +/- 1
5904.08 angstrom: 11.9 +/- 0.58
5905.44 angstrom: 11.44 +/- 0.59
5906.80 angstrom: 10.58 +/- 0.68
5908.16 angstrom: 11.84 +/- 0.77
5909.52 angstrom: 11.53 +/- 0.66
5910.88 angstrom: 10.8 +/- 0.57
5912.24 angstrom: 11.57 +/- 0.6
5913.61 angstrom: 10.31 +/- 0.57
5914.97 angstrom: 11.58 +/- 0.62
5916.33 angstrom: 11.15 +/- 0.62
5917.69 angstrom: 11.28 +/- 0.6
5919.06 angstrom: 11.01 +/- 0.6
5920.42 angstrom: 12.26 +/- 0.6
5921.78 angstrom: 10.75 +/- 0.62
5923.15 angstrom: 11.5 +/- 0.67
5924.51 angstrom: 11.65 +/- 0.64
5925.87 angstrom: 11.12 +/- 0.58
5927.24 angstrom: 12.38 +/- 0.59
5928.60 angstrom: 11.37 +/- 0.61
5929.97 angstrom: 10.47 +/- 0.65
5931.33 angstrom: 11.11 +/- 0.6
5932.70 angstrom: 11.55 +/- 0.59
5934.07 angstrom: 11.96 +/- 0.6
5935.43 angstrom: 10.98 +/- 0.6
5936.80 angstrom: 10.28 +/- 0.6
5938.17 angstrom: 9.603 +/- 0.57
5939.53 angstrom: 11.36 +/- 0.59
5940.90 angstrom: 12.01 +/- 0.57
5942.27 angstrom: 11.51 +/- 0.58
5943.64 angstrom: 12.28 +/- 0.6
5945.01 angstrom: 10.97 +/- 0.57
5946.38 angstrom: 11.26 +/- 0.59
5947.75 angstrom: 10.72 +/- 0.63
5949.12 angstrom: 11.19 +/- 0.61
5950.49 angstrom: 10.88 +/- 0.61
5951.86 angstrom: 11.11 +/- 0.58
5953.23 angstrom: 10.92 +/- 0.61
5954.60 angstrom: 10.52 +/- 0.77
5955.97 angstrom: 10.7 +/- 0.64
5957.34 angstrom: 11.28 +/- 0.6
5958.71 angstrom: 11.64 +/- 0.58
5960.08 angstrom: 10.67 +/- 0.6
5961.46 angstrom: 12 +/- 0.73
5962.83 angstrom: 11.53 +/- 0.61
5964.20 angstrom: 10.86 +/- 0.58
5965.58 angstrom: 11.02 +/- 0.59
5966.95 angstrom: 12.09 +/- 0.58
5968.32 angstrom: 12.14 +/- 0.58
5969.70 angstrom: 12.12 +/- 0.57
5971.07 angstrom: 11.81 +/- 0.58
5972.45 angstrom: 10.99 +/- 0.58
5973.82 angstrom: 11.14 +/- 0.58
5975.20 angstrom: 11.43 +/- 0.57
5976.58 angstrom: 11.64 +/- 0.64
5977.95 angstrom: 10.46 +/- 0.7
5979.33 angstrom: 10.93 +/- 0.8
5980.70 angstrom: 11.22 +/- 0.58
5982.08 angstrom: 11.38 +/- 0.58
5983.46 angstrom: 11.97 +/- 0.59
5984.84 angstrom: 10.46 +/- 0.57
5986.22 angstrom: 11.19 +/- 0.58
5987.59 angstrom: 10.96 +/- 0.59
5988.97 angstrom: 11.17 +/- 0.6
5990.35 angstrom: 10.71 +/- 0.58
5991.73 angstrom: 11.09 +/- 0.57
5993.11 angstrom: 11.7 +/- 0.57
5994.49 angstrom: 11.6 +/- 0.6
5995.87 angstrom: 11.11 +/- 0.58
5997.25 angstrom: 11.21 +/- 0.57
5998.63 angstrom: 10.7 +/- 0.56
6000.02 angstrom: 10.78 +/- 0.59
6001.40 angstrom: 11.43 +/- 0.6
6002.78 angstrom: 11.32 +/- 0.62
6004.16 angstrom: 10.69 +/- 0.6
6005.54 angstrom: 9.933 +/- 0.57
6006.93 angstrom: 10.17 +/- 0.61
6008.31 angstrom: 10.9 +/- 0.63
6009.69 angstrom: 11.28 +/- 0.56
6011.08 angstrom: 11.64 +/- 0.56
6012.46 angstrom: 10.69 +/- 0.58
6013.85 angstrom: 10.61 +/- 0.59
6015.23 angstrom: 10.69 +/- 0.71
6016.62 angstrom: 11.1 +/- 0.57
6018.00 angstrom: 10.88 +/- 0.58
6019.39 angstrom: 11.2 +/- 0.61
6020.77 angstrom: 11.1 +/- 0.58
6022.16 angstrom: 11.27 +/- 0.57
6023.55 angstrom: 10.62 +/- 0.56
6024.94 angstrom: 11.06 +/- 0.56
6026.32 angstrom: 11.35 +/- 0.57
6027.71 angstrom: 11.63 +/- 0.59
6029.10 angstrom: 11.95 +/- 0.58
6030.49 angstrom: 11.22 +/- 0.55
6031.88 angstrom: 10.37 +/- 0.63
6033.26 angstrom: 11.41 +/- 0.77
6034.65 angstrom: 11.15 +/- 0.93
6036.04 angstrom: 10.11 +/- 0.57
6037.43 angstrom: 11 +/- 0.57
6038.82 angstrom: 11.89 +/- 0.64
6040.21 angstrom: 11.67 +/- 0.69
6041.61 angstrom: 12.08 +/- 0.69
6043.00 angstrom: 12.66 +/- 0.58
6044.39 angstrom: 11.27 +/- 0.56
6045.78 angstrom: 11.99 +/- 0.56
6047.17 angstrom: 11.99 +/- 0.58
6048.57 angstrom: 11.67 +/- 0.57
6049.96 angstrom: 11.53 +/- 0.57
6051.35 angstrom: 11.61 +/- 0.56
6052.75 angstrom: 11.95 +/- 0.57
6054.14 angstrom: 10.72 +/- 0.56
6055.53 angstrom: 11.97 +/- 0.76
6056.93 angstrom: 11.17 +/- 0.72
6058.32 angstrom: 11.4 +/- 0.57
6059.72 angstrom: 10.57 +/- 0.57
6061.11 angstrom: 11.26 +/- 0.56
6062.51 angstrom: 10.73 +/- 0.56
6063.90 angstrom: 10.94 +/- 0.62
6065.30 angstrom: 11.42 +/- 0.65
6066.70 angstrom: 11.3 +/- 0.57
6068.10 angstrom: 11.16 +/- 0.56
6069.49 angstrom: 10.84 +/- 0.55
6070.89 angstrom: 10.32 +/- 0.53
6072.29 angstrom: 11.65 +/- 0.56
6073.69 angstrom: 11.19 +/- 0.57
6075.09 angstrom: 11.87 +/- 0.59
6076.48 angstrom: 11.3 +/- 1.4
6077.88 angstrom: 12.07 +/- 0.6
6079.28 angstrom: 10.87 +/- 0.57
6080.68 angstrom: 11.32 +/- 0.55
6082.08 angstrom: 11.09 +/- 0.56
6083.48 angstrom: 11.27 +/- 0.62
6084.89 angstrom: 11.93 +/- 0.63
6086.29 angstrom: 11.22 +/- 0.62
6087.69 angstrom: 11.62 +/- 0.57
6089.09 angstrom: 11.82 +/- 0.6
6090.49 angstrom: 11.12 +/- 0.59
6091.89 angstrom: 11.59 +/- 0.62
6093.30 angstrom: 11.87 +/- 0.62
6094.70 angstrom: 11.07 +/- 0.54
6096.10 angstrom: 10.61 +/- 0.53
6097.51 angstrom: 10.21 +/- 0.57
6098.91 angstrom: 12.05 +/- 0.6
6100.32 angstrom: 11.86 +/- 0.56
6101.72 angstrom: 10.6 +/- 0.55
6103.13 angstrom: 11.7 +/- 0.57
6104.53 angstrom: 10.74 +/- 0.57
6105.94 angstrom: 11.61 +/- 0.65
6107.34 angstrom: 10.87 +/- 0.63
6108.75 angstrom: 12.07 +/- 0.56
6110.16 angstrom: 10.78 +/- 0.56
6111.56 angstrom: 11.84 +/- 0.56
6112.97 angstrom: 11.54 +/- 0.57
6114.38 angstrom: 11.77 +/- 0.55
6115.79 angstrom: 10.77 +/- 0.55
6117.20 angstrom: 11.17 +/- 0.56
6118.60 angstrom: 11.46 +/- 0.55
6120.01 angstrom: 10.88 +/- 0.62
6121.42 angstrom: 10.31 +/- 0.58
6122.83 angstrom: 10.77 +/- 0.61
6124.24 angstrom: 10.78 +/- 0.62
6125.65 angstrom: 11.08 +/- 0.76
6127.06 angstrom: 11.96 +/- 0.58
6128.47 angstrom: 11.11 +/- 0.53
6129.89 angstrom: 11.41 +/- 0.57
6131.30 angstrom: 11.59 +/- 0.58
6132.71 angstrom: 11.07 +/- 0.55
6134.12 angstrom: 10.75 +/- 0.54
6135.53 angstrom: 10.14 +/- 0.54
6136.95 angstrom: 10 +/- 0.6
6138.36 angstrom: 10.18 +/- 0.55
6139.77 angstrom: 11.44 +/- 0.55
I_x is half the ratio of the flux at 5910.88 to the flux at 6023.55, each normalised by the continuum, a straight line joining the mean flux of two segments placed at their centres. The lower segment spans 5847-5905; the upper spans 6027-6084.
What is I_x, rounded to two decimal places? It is 0.53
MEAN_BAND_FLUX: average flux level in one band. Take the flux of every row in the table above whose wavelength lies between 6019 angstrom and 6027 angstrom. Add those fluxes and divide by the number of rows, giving 11.1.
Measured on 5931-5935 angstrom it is 11.5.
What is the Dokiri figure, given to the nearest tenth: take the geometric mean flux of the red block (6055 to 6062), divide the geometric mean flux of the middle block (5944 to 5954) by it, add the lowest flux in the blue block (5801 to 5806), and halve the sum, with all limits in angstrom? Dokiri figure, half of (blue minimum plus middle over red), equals 5.8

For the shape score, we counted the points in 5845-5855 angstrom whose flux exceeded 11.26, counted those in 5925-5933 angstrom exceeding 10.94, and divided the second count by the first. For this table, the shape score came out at 1.00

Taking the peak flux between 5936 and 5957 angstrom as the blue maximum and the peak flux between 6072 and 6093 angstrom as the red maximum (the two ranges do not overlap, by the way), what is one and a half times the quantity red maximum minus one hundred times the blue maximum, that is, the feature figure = -1824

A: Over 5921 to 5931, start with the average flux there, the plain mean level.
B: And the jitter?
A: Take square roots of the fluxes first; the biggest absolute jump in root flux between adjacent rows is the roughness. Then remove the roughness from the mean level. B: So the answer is 11.1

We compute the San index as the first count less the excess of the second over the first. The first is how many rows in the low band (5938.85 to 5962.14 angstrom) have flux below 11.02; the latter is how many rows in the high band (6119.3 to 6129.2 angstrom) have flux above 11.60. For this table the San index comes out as 13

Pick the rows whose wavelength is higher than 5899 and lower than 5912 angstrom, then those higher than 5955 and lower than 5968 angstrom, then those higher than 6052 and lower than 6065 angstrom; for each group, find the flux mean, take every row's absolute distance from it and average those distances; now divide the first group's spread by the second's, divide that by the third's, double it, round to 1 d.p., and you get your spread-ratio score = 6.1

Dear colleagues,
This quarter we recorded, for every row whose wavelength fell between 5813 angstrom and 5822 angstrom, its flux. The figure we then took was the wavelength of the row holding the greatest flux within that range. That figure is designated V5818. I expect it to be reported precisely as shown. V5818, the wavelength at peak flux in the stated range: 5821.73 angstrom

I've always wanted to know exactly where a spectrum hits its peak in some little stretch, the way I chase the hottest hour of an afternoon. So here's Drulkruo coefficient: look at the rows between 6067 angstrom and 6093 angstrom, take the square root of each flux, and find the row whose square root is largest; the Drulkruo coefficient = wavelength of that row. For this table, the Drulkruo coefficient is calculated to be 6077.88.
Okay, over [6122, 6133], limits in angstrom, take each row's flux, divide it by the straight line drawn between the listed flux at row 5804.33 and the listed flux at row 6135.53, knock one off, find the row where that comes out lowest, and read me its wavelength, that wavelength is 6122.83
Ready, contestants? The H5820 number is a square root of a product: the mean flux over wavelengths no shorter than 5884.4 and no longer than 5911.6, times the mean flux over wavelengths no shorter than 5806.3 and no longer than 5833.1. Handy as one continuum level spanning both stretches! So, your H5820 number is 10.80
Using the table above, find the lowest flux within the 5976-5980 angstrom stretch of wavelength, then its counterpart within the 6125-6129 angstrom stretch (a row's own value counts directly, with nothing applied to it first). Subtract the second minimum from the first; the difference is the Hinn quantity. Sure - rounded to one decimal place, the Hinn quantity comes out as -0.6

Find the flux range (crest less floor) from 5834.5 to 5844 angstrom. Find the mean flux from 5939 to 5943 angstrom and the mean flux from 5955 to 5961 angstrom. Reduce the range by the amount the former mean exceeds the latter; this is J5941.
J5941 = 2.7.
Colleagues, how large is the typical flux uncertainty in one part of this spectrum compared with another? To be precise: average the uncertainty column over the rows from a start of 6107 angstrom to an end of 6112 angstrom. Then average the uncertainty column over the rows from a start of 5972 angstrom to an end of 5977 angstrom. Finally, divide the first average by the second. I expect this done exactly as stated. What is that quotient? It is 0.97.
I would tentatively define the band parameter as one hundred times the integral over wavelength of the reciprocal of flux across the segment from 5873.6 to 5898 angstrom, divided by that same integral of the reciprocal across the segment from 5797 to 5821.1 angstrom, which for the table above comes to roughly 116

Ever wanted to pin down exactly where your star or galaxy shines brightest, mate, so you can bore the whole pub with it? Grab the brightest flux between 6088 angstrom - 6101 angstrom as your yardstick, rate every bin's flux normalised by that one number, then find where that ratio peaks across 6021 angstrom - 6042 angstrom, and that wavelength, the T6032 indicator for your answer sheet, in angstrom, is 6041.61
